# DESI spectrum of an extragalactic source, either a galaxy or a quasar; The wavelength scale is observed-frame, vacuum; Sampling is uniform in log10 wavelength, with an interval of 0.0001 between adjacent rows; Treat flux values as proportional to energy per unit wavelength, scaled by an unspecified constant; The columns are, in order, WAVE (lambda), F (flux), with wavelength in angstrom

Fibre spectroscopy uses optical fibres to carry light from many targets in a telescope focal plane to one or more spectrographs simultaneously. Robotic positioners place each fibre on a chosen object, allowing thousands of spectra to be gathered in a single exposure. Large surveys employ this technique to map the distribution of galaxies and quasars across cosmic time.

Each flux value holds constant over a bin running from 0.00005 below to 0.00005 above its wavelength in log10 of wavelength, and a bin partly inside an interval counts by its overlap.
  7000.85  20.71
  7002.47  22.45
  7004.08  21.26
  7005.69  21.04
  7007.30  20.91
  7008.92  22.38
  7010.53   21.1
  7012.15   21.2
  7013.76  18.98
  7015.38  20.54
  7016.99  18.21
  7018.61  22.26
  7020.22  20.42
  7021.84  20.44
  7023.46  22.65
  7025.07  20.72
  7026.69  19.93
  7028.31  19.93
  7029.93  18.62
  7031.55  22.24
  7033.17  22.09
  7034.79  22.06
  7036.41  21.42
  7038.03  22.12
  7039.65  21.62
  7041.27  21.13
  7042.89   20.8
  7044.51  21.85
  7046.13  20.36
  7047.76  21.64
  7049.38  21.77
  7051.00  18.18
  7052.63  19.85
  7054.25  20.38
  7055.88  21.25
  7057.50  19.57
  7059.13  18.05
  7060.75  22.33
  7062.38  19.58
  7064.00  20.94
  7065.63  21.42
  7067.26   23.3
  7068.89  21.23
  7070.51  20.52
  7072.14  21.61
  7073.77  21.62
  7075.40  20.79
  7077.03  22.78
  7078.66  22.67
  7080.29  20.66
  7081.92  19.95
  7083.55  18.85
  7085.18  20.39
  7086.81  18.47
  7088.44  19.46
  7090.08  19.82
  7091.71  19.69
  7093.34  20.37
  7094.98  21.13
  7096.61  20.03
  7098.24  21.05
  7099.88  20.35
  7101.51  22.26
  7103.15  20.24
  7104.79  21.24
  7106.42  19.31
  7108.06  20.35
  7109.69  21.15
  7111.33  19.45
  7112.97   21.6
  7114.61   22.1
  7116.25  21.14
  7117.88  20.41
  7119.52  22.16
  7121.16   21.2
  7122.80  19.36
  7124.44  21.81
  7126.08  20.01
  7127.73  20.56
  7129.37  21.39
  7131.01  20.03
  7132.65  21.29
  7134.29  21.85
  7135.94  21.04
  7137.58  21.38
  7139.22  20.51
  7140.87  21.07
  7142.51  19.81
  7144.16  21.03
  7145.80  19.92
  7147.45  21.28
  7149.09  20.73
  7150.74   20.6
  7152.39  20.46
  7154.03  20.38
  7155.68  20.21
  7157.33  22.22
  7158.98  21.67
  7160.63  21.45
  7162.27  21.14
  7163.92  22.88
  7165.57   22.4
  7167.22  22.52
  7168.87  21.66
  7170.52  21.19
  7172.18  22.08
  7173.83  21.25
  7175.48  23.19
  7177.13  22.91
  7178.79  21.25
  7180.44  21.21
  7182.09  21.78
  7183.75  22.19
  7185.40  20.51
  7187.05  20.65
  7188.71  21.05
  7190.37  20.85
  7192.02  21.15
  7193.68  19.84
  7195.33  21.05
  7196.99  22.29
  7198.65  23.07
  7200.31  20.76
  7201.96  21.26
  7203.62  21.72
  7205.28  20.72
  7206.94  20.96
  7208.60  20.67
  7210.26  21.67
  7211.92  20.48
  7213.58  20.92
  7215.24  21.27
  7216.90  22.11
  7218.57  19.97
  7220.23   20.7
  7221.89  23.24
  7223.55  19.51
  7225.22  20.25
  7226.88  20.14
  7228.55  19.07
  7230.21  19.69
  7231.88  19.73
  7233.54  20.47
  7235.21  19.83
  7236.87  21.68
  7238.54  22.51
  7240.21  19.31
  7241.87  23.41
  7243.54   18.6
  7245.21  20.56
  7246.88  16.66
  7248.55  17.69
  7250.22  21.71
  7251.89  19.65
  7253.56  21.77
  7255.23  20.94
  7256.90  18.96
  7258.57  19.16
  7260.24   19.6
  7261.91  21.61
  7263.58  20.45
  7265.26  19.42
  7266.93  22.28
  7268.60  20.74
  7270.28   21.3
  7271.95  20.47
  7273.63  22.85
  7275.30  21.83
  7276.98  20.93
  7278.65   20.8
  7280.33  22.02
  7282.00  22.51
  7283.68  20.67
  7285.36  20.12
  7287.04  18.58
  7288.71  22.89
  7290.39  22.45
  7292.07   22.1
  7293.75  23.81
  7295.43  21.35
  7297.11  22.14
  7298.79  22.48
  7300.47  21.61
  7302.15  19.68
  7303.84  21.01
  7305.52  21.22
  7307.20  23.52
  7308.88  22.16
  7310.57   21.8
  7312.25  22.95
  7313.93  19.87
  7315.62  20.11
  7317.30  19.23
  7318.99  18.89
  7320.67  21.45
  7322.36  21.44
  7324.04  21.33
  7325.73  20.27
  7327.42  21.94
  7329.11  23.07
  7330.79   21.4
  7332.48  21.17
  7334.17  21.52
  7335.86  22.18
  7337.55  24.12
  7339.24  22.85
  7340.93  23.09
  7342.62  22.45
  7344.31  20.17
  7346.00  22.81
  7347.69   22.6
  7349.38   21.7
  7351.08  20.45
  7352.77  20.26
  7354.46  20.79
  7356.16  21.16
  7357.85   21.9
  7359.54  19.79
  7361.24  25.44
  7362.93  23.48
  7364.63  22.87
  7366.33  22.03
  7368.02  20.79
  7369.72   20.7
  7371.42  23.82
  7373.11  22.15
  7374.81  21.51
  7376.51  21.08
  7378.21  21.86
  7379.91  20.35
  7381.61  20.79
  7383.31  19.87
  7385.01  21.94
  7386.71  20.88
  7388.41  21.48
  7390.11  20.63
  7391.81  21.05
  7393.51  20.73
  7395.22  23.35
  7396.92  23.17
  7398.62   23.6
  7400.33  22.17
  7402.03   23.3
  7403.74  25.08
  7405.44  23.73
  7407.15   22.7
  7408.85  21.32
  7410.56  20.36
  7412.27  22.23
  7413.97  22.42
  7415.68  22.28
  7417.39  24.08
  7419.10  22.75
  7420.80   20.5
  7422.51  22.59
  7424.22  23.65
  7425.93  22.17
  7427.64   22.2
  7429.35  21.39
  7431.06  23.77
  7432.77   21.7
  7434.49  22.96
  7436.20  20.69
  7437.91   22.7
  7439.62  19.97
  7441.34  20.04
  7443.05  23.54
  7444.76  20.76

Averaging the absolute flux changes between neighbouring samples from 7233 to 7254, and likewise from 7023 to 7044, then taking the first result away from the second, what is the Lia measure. -1.7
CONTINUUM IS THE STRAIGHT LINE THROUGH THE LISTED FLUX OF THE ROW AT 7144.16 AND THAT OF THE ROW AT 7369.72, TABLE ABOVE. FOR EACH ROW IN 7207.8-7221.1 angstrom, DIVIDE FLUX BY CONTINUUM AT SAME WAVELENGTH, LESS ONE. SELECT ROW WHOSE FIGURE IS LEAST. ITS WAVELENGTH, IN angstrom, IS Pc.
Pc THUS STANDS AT 7218.57 angstrom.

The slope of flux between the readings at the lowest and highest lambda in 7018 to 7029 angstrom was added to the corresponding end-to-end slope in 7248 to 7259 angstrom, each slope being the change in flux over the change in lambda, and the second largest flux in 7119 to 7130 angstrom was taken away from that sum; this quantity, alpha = -21.9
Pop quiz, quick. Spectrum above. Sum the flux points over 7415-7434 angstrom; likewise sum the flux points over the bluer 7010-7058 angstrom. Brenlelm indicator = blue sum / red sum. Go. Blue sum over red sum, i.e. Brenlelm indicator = 2.5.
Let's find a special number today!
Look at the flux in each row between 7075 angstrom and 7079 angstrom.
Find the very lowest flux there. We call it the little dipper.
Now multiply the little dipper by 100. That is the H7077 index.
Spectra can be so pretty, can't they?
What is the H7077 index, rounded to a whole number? 2079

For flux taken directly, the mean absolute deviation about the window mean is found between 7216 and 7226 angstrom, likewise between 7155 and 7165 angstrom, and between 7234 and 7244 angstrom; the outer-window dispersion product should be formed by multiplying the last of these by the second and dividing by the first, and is 1.0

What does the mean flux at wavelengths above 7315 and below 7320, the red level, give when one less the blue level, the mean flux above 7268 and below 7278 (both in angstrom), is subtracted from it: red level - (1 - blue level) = 39.8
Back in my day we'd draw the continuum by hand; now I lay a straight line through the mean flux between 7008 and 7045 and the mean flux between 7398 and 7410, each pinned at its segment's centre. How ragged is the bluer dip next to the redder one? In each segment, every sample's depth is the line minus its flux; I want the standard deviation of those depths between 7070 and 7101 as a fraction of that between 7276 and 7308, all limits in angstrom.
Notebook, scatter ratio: 0.9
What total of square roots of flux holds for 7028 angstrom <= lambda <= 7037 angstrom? 27.5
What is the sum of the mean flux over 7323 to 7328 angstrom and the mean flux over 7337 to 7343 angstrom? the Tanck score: 44.3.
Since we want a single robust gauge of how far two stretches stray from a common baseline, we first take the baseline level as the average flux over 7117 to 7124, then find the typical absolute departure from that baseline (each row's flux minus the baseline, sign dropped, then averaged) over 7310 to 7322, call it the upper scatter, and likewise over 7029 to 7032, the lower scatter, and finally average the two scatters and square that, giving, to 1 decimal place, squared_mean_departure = 2.4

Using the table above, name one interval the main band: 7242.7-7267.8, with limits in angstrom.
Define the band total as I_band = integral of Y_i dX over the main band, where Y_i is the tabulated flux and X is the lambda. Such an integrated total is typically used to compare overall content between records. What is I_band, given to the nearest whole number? 500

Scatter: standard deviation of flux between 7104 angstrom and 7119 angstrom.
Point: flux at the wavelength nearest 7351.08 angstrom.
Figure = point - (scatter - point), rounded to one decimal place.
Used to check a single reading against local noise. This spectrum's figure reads 40.0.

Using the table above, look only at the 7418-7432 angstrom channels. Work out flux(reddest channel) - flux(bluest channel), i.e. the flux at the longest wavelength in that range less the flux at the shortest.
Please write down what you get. 1.0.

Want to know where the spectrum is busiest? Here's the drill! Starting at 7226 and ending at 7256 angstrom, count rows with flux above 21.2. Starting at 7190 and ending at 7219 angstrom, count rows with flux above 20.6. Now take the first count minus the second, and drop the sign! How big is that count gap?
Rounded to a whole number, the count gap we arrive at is 10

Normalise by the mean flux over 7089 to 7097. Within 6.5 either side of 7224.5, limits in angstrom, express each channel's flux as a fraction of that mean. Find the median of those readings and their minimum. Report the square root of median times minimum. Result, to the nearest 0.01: 0.97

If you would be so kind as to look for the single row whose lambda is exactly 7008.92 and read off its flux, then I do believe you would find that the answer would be 22.38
